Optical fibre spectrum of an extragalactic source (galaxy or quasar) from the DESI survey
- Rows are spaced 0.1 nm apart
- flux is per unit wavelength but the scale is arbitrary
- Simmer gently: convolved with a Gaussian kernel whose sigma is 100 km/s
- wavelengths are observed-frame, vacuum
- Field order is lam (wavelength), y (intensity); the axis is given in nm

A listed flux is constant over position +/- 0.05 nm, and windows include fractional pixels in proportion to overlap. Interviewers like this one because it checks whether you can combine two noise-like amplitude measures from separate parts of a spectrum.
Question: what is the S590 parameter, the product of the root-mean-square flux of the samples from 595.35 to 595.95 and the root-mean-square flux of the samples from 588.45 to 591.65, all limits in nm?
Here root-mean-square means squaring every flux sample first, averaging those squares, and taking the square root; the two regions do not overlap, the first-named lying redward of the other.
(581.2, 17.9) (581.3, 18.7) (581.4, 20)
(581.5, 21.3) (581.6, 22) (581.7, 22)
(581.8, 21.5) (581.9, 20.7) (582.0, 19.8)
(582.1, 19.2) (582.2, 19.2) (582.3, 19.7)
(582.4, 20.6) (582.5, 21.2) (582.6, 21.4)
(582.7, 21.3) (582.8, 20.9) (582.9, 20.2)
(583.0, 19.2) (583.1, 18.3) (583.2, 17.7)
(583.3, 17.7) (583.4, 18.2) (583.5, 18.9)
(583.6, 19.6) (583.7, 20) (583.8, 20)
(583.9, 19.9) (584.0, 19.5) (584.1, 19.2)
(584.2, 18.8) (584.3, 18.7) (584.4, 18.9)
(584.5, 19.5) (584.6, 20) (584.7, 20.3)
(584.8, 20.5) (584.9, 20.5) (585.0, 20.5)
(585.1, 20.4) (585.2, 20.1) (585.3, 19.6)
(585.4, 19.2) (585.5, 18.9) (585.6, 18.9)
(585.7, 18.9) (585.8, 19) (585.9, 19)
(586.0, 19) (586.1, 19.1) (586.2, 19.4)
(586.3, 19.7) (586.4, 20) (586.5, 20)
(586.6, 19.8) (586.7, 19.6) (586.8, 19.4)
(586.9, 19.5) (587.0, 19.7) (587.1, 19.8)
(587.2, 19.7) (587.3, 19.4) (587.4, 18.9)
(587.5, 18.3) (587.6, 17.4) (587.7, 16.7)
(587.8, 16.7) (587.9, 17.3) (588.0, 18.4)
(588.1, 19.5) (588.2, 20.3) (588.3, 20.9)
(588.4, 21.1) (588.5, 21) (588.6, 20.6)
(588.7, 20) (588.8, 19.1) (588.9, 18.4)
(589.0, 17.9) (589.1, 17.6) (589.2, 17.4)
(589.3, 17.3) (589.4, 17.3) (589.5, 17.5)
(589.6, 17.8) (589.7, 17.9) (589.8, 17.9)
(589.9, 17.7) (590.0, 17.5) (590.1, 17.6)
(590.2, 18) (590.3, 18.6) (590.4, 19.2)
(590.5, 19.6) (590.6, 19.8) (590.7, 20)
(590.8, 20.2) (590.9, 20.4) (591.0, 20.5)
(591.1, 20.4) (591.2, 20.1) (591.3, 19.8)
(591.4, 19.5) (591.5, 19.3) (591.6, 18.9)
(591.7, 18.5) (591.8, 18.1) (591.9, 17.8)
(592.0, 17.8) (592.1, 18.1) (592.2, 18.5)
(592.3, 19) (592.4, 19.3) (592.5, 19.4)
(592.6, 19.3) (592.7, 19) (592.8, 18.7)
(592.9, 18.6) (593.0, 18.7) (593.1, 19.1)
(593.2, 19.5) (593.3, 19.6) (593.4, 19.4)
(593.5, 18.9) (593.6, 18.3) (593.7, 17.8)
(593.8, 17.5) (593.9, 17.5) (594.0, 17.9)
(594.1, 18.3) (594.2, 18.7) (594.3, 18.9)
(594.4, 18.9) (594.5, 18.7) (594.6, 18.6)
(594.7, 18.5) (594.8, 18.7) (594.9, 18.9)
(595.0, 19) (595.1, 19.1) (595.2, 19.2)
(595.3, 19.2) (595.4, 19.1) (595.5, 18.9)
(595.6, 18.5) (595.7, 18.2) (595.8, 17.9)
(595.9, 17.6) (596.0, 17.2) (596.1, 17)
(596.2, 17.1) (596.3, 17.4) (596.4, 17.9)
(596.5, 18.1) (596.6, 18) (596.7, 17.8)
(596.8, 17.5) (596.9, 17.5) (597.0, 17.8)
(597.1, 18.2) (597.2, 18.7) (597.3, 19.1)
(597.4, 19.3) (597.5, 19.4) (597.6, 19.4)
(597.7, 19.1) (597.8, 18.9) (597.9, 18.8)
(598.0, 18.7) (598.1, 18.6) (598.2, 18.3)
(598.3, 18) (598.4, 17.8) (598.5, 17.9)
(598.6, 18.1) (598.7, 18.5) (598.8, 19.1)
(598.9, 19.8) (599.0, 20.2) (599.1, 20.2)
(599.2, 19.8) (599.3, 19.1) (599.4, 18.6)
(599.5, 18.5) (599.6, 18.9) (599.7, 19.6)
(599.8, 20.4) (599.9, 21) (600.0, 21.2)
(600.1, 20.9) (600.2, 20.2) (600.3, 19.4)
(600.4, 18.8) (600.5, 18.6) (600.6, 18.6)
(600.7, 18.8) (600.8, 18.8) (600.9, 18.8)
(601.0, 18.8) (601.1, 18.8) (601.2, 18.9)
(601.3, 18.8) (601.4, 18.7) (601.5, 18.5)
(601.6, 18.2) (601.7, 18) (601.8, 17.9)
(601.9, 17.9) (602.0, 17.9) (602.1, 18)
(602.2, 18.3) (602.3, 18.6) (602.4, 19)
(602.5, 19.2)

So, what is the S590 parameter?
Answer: 348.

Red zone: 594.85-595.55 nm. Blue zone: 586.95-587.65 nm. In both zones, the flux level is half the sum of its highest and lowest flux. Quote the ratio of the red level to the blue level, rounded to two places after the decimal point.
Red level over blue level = 1.02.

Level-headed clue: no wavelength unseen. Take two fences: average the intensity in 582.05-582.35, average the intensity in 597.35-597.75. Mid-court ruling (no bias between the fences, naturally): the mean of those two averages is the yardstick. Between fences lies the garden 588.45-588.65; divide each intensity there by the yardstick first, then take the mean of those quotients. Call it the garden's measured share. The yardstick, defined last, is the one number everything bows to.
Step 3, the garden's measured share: 1.08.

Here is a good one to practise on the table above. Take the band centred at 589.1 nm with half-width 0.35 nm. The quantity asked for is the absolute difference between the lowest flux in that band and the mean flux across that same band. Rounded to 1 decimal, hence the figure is 0.6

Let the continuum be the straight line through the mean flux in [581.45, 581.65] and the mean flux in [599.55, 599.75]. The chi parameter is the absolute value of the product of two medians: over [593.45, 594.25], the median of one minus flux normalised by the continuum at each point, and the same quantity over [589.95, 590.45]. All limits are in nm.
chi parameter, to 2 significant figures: 0.012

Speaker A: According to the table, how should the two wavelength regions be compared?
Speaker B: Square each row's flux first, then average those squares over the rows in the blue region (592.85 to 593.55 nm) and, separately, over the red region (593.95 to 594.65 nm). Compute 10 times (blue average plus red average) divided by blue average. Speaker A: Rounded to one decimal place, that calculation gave 19.4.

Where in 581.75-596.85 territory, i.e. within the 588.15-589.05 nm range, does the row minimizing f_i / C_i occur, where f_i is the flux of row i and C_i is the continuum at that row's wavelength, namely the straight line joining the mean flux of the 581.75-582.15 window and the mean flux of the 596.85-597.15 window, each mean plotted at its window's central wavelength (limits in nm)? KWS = 589.0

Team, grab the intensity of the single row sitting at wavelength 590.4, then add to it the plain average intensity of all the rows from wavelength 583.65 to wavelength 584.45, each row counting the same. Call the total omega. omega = 38.6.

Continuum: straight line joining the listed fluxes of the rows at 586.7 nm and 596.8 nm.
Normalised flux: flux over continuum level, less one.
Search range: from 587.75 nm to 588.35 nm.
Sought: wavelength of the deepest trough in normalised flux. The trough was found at 587.8 nm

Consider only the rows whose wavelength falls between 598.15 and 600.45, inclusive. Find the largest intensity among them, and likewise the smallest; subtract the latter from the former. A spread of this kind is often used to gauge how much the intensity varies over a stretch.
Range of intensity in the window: 3.40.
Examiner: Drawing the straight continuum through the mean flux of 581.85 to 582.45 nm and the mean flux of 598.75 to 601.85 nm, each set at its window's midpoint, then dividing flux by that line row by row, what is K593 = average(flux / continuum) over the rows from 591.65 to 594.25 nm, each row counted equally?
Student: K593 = 0.954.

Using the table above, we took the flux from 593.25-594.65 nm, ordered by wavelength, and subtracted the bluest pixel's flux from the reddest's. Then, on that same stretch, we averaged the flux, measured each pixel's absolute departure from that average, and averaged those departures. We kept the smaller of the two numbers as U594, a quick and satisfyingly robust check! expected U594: -1.00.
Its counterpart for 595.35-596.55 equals -1.00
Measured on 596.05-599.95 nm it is 0.76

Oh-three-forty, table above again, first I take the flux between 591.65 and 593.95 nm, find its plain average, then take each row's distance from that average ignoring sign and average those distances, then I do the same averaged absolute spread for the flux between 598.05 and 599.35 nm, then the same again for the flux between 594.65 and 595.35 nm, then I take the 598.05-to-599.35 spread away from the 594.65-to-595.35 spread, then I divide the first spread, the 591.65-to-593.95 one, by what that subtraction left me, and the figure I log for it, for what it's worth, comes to -1.0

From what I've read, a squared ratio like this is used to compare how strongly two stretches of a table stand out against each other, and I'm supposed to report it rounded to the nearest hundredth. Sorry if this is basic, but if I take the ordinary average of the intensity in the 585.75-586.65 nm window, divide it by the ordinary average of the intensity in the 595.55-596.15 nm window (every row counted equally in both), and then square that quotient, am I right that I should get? 1.20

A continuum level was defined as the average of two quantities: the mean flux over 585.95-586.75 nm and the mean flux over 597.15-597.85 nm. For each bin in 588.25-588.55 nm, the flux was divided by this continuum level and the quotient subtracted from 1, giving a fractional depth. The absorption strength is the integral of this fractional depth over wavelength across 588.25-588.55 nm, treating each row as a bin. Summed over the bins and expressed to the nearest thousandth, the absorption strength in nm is -0.026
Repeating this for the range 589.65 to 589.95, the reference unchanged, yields 0.024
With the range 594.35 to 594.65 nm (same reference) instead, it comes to 0.010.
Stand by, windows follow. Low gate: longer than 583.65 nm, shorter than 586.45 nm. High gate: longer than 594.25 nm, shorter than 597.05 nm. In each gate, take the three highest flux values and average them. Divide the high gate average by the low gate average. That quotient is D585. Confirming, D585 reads 0.93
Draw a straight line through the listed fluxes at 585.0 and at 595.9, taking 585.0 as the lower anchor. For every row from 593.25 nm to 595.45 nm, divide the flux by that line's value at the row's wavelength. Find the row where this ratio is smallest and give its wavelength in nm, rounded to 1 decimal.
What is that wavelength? 593.8 nm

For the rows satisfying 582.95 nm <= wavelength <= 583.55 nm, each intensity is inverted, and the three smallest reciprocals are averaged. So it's 0.0532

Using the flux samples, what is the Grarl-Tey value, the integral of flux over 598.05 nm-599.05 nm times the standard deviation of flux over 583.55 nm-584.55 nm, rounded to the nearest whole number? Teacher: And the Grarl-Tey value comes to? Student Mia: 9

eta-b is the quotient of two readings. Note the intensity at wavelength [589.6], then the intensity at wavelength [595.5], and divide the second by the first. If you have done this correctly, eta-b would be 1.06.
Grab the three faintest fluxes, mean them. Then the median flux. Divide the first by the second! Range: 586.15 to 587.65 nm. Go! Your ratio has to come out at 0.929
